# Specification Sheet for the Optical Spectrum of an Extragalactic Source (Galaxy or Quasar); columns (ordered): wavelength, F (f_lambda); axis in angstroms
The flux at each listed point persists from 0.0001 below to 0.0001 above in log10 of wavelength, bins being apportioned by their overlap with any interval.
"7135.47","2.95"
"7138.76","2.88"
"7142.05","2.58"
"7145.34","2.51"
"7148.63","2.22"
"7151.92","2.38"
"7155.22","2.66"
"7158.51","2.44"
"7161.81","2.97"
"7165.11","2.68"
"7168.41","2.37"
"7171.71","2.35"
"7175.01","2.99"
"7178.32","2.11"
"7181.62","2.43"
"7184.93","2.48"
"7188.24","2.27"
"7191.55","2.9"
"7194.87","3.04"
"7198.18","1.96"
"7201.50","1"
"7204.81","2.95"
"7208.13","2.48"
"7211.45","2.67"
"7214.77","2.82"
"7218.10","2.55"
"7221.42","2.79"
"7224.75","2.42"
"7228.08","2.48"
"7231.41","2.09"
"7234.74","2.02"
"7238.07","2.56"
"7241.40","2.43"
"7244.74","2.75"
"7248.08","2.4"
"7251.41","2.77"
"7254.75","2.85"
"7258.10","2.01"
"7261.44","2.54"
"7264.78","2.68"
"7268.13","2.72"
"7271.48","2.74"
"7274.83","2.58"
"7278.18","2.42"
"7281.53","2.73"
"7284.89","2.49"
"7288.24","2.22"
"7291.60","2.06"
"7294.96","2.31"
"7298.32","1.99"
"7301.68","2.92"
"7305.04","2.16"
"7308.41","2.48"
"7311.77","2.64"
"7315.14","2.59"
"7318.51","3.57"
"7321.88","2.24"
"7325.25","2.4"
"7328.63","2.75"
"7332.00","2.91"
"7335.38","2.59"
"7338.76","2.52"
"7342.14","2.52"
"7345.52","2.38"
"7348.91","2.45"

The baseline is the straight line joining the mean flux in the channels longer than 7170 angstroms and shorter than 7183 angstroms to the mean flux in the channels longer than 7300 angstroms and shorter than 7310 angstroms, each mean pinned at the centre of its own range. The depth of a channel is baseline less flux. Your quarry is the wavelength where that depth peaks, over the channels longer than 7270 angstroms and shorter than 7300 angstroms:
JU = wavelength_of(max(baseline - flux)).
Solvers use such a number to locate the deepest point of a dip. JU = 7298.32 angstroms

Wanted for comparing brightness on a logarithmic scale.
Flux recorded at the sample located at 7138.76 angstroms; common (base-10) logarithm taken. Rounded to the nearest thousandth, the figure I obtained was 0.459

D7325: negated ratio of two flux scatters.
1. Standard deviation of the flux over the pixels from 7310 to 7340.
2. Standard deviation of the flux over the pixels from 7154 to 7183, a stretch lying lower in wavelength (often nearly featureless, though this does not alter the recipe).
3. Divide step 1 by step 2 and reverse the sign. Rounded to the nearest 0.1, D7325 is -1.3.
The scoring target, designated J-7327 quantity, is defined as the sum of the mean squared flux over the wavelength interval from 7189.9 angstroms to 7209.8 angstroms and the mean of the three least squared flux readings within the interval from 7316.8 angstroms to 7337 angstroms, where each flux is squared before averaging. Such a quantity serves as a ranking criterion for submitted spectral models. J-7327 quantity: 12.1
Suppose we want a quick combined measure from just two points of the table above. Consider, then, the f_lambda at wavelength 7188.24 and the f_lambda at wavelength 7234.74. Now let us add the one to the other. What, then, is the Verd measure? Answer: 4.3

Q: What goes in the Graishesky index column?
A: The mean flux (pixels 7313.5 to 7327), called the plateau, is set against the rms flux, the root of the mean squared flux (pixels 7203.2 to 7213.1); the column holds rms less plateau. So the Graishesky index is 0.007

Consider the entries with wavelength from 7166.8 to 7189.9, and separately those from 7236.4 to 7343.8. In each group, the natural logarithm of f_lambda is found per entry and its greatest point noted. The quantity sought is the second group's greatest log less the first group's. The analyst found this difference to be 0.18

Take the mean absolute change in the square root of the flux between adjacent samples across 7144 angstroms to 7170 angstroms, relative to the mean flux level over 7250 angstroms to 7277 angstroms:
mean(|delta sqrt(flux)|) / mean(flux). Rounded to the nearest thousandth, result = 0.036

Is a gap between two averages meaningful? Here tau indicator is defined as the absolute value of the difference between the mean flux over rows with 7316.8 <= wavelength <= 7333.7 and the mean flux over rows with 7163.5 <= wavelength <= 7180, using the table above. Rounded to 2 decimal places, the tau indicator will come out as 0.27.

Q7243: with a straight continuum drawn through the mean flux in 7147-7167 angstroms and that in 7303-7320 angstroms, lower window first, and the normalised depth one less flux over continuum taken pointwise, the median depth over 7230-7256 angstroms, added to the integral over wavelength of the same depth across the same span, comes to 1.5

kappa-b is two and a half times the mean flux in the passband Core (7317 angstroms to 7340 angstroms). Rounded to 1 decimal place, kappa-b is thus 6.8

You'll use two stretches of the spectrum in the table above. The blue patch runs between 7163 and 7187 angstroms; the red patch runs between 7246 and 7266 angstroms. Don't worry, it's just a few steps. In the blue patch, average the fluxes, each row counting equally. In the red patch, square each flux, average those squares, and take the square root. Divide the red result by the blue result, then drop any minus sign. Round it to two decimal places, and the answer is 1.03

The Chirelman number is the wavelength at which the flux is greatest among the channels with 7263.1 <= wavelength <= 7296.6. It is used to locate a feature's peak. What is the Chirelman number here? 7271.48 angstroms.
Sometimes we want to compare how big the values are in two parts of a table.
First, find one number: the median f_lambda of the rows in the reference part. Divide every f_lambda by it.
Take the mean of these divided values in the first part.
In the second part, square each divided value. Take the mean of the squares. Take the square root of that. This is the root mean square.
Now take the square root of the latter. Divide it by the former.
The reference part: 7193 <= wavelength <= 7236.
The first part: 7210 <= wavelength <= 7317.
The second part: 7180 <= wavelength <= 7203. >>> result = 0.97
